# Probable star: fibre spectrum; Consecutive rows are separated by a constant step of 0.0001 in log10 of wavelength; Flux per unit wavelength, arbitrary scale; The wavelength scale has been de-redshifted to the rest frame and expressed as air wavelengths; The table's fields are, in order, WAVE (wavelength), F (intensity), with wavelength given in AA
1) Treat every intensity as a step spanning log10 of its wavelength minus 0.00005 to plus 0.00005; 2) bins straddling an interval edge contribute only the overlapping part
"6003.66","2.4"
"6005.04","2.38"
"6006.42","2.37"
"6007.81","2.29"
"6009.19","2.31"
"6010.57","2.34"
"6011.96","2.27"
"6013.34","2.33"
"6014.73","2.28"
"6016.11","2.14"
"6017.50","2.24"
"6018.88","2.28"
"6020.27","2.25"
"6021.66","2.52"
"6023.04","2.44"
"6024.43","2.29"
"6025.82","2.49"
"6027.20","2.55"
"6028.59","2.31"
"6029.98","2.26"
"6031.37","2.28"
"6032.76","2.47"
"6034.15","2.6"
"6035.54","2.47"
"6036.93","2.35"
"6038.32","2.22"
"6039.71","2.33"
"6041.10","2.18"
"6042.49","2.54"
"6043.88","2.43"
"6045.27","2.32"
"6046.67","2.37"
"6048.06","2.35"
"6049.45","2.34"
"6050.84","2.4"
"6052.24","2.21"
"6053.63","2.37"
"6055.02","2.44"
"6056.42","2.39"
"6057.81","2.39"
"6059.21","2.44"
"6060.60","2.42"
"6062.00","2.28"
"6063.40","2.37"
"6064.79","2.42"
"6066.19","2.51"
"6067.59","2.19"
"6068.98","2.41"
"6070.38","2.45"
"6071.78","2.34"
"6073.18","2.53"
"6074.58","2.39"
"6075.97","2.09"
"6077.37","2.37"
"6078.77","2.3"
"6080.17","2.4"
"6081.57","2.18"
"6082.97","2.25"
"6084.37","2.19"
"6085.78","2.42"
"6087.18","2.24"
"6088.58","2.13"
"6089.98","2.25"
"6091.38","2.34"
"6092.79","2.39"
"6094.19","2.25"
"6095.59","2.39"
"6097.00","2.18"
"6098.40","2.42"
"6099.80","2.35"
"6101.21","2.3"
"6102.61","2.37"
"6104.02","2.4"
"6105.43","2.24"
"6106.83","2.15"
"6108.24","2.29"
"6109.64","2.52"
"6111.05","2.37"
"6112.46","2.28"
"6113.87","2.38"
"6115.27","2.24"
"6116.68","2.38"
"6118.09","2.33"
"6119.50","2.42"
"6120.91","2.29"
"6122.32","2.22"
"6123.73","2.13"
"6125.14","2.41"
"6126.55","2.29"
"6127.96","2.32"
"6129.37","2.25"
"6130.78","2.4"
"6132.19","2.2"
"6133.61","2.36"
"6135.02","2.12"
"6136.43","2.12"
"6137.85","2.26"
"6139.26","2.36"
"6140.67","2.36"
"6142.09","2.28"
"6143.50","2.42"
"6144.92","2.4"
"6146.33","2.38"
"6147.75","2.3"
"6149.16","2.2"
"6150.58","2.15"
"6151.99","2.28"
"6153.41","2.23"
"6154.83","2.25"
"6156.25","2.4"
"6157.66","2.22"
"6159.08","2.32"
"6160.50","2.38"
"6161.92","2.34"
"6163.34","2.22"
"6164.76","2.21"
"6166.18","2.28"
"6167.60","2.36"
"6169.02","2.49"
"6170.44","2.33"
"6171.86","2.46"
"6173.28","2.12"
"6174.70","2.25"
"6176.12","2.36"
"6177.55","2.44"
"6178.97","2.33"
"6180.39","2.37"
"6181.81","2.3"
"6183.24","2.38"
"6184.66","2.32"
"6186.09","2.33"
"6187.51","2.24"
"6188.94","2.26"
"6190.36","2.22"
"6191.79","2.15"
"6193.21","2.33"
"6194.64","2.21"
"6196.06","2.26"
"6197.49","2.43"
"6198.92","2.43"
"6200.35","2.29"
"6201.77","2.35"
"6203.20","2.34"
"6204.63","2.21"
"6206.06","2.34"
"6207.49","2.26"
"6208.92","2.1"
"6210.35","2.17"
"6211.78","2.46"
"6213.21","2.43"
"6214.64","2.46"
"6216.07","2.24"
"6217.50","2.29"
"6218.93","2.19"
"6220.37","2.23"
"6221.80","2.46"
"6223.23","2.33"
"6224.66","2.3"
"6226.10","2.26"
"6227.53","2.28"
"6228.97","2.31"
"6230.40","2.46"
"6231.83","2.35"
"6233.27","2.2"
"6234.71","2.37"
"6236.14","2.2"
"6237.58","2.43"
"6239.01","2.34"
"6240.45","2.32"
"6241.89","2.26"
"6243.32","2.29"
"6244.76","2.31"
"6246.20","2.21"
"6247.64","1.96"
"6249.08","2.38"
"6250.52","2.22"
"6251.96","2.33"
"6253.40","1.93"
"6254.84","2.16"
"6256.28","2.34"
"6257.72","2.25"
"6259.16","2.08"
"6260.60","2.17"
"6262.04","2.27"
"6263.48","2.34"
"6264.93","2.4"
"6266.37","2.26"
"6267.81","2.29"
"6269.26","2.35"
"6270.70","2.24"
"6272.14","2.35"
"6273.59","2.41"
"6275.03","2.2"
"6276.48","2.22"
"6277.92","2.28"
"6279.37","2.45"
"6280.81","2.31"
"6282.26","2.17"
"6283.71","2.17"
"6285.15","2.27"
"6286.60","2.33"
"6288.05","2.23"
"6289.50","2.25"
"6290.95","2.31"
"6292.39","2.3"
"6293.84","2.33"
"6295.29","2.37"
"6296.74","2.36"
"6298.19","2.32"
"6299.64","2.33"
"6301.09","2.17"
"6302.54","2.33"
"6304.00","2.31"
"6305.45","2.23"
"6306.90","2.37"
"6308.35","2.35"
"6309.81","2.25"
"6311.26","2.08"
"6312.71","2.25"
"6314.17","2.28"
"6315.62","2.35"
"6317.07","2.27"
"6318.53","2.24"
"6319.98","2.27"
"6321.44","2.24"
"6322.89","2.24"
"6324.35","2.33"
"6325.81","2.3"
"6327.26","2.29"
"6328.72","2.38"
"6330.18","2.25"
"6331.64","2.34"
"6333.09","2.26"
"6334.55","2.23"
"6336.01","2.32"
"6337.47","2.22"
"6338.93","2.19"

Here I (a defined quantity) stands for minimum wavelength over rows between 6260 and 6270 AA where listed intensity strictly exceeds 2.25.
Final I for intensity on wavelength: 6262.04 AA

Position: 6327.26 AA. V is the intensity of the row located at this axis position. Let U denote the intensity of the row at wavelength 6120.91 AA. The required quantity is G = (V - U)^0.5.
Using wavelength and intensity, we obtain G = 0.00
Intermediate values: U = 2.29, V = 2.29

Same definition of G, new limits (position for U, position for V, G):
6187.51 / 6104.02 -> 0.40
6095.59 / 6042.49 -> 0.39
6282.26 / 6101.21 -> 0.36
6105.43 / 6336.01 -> 0.28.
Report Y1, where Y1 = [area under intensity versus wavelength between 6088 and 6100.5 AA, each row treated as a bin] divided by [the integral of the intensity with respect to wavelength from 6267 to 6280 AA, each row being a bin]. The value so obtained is 0.96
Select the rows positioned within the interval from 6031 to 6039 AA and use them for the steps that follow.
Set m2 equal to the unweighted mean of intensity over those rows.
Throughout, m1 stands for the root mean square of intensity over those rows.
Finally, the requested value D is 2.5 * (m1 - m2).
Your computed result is 0.0086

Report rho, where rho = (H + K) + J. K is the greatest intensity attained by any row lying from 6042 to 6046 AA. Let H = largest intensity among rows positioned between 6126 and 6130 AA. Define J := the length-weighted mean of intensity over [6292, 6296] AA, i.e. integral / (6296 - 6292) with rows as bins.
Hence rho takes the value 7.20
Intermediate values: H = 2.32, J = 2.34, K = 2.54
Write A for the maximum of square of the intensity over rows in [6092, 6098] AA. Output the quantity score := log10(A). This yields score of 0.757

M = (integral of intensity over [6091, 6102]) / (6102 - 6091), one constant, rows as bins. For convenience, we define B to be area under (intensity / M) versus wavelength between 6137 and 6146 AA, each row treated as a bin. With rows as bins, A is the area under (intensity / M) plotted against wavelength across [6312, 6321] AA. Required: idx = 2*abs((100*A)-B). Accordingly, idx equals 1741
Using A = 8.8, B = 9.06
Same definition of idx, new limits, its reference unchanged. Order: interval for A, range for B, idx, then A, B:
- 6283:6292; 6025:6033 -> 1734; 8.8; 8.20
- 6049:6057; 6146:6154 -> 1605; 8.1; 7.74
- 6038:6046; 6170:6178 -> 1594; 8.0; 7.98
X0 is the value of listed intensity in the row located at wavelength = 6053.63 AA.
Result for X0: 2.37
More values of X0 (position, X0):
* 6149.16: 2.2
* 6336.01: 2.32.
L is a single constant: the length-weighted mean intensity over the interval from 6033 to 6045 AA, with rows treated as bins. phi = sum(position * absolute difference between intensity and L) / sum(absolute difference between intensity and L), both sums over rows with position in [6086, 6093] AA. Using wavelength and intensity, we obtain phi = 6088.8 AA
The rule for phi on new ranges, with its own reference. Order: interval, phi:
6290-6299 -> 6294.0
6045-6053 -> 6049.7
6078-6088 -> 6083.3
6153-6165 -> 6159.2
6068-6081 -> 6074.9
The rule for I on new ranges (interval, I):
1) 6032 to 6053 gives 6032.76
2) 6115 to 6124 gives 6116.68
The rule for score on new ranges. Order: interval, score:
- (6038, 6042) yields 0.735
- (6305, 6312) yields 0.749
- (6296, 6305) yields 0.746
